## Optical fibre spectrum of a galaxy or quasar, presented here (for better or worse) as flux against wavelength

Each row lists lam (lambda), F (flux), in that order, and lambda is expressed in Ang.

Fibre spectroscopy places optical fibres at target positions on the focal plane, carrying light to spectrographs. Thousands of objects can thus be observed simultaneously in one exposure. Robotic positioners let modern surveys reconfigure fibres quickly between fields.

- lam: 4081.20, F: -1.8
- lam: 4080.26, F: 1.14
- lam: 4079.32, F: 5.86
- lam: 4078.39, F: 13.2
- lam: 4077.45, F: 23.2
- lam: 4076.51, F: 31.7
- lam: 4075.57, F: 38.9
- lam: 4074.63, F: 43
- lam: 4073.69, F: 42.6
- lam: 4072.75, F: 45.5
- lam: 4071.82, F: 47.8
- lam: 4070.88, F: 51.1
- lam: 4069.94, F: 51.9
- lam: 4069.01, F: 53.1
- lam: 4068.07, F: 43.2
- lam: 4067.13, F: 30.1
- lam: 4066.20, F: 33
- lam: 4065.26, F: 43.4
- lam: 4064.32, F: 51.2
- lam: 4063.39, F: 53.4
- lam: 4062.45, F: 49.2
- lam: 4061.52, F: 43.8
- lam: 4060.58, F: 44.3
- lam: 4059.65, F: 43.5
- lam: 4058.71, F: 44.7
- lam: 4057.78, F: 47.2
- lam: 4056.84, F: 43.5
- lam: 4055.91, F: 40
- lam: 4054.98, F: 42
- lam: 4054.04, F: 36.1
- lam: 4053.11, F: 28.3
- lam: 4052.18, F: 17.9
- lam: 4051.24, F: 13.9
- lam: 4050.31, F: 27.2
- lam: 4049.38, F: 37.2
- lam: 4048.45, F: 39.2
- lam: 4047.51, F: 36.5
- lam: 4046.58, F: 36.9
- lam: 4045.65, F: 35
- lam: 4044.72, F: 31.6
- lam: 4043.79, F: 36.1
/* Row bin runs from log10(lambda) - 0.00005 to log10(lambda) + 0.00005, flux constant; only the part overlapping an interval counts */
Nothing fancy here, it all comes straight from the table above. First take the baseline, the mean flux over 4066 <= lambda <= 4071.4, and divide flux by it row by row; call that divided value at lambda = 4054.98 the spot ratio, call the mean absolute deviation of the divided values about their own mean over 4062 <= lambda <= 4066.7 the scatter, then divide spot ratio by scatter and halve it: 3.3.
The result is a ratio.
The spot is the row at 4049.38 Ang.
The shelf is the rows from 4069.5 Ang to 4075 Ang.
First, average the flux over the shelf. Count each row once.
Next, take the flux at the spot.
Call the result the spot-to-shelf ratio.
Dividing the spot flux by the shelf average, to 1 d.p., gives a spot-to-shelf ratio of 0.8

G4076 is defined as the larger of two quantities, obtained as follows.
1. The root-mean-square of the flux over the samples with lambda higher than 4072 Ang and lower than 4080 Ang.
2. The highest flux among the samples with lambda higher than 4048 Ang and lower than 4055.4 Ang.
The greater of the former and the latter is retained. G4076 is 42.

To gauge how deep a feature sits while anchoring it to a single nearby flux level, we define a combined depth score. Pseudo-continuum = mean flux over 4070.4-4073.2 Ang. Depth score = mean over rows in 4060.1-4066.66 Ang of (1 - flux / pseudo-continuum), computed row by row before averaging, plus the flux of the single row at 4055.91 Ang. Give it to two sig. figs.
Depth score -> 40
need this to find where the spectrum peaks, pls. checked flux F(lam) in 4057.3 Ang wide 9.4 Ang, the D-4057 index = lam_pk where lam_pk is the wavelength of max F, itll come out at 4057.78 Ang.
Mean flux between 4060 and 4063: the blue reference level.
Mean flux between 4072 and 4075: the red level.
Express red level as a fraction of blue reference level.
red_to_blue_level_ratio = 1.0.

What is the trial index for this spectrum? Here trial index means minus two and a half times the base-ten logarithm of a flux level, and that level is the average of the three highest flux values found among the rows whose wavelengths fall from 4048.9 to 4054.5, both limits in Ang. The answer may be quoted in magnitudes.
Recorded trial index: -3.82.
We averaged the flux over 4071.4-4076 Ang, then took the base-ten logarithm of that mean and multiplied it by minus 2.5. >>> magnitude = -4.10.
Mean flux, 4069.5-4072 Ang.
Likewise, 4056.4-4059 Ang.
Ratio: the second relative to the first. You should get 0.9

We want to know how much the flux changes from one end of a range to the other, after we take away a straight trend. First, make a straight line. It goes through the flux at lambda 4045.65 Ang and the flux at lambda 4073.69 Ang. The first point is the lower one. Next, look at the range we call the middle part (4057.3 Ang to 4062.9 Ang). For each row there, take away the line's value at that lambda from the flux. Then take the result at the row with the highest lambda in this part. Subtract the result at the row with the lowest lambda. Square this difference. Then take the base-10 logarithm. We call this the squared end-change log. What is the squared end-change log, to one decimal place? -0.3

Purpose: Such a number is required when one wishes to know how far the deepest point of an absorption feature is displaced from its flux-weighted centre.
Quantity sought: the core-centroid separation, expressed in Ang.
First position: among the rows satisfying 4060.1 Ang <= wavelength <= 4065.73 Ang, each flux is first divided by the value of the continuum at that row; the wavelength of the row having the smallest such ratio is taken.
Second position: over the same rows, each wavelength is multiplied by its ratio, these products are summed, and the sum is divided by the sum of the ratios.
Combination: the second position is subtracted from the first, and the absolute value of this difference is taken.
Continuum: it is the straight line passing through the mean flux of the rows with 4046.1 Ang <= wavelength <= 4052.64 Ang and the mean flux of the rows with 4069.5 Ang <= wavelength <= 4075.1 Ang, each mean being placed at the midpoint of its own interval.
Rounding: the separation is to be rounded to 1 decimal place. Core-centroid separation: 2.3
